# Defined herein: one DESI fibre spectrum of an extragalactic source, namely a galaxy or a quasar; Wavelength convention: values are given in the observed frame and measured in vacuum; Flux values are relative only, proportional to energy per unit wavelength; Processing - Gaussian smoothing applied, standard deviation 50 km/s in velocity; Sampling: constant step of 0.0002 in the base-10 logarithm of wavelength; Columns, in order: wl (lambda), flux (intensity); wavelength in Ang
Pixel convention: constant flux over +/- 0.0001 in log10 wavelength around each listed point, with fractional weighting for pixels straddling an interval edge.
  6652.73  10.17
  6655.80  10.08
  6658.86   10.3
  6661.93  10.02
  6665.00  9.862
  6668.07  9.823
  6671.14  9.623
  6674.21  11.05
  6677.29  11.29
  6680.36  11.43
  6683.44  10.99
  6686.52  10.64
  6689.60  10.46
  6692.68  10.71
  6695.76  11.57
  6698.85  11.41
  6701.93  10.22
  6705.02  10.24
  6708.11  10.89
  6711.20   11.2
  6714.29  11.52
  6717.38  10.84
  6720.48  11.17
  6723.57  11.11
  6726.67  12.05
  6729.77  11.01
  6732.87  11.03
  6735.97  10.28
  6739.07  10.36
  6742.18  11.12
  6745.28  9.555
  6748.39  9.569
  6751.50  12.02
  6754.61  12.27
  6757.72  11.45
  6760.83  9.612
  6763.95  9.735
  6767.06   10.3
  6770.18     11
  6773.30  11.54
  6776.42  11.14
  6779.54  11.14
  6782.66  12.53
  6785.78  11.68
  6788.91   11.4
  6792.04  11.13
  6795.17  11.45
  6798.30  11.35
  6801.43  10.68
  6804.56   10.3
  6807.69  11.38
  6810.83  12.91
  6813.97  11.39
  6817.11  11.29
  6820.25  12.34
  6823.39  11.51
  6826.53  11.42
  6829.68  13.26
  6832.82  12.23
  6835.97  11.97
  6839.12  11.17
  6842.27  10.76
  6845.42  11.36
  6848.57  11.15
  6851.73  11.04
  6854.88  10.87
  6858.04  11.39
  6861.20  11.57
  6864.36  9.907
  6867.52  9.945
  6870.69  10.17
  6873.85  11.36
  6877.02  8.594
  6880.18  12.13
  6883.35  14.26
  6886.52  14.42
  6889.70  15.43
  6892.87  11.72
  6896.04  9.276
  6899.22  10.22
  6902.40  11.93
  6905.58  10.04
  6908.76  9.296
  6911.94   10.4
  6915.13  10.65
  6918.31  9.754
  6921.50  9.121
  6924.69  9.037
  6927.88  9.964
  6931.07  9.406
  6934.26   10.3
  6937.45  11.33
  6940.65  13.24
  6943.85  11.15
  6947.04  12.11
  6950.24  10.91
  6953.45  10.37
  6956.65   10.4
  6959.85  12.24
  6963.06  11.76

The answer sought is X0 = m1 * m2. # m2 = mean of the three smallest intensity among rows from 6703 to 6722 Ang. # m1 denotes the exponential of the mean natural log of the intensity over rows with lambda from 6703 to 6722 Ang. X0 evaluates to 117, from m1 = 11.0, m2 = 10.7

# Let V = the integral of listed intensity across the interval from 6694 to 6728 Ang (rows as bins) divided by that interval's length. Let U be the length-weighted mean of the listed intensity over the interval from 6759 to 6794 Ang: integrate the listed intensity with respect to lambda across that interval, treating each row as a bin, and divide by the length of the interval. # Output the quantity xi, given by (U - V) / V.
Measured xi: -0.01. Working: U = 11.0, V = 11.1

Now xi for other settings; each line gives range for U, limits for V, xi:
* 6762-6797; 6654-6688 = 0.07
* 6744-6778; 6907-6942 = 0.05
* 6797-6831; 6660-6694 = 0.10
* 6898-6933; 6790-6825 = -0.13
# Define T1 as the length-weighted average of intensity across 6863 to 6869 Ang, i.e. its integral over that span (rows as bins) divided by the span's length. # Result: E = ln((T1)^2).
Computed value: 4.59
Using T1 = 9.9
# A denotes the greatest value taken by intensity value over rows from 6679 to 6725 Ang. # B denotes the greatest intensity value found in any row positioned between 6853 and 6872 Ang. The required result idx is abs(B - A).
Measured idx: 0.0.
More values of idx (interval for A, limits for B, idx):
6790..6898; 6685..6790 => 2.9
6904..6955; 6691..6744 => 1.2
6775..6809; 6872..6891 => 2.9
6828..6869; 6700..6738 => 1.2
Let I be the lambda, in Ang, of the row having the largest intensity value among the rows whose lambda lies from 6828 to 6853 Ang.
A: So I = 6829.68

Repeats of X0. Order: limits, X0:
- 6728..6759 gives 106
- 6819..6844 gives 131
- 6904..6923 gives 93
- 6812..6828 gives 132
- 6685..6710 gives 111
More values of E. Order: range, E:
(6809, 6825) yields 4.95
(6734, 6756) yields 4.75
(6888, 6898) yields 4.98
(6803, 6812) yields 4.88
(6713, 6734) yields 4.84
